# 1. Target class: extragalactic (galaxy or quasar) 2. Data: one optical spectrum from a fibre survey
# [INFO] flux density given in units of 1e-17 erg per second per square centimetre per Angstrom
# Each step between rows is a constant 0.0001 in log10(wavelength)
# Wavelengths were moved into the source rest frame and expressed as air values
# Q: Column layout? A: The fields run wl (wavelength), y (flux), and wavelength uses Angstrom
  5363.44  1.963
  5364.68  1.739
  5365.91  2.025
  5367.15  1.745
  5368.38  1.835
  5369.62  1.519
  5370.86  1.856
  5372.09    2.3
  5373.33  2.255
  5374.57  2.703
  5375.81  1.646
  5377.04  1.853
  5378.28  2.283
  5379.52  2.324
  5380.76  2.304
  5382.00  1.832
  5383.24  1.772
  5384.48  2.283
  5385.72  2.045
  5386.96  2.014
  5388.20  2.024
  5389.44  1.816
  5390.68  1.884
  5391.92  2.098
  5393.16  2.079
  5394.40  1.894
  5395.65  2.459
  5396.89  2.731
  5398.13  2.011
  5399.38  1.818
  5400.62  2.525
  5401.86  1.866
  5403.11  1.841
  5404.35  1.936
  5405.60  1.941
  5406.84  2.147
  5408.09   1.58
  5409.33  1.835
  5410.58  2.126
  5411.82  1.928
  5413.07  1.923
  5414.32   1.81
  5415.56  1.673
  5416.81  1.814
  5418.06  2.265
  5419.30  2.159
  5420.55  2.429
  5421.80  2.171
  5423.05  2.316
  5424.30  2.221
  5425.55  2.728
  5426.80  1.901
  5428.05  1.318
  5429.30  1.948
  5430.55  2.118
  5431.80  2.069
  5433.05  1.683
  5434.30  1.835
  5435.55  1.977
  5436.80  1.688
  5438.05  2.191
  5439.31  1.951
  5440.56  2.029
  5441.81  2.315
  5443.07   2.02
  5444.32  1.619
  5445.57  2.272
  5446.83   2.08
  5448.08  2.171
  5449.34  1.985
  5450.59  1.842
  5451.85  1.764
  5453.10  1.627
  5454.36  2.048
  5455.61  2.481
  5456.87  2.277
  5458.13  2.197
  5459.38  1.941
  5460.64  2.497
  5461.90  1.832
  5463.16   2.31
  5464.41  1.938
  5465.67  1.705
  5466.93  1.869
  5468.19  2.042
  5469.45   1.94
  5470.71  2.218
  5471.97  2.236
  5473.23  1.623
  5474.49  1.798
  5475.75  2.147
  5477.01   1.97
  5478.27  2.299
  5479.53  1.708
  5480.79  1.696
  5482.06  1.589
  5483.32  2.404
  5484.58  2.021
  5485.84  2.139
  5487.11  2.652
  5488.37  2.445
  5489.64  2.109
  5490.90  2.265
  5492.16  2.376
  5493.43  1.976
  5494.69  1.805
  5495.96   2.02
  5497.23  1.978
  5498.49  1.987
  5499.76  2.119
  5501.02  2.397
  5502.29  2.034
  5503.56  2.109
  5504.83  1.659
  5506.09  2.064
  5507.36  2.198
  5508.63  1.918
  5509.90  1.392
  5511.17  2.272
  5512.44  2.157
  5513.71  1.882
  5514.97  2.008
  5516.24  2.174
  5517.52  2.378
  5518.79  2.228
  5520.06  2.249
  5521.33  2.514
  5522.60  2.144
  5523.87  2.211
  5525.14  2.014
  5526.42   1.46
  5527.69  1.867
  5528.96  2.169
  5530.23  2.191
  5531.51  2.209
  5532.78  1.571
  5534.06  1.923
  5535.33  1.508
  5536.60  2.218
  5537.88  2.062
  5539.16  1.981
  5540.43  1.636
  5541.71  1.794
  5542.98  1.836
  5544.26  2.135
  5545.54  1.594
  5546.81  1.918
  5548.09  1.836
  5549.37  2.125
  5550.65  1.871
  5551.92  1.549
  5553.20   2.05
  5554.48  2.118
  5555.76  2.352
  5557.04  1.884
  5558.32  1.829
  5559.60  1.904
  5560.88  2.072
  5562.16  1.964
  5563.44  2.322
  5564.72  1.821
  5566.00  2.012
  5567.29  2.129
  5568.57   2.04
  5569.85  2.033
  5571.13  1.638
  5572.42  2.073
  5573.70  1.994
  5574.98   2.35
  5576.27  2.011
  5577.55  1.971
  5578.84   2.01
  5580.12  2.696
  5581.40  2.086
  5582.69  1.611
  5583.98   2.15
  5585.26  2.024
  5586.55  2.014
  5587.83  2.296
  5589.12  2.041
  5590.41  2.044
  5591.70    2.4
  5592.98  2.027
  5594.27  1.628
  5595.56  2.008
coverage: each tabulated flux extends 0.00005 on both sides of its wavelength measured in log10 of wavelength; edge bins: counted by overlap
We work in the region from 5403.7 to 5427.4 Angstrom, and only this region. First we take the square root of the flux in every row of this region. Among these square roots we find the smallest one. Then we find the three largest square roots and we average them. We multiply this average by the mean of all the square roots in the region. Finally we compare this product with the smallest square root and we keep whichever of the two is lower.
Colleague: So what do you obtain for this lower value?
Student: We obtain 1.26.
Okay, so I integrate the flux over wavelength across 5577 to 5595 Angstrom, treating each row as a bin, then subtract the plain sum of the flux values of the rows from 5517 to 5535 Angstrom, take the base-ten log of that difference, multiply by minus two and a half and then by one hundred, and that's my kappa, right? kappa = -228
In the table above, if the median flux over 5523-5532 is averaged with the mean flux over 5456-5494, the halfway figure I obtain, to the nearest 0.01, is 2.12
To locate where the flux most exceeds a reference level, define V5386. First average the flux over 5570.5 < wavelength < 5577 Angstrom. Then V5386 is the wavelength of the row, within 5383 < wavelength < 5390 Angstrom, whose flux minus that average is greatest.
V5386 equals 5384.48 Angstrom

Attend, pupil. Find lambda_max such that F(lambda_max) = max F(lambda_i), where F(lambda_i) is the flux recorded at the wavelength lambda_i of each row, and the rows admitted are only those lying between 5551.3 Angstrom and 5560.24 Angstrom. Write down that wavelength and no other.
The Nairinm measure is 5555.76 Angstrom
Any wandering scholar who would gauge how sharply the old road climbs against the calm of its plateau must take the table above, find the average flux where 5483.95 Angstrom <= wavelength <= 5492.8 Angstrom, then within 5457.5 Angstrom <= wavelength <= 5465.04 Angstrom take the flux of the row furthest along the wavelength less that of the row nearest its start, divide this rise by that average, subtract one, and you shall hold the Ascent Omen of -1.11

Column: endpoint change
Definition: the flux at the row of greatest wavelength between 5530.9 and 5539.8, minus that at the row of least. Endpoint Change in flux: -0.23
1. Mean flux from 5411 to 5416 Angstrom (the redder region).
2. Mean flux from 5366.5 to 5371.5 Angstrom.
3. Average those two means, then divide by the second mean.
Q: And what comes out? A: 1.03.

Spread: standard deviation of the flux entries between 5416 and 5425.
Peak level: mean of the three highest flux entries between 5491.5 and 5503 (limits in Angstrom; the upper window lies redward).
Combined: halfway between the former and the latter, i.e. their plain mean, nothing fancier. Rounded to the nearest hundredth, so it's 1.24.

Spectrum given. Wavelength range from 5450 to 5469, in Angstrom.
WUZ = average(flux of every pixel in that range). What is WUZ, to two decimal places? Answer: 2.02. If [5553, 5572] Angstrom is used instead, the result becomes 2.01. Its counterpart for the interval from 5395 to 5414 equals 2.04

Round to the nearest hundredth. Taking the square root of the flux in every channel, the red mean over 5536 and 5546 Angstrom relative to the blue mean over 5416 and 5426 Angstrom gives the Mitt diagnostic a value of 0.92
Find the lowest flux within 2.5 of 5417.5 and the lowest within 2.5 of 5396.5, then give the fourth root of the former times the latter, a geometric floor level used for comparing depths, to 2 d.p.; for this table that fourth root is 1.33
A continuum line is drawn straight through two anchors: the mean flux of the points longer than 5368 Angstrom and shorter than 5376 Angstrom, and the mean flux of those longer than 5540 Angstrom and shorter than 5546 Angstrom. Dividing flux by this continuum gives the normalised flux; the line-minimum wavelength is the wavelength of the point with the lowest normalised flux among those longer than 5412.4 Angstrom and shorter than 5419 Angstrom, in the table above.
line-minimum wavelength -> 5415.56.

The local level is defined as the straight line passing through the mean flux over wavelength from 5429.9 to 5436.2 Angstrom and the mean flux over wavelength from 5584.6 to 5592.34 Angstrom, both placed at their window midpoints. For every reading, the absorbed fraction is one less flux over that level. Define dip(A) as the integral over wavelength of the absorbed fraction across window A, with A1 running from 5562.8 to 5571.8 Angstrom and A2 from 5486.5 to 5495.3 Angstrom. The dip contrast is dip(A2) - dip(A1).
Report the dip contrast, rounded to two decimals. -1.44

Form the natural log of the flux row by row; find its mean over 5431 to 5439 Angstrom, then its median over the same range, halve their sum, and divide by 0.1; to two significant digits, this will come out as 6.4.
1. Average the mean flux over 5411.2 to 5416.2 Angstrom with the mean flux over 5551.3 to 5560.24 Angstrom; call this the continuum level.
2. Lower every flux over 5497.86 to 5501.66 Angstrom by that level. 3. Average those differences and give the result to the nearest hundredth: 0.27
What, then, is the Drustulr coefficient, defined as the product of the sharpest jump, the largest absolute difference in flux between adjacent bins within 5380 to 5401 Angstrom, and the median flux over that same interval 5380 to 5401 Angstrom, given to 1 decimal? 1.5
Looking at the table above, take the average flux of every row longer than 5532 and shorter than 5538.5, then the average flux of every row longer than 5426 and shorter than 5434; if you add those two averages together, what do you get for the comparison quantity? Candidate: 3.7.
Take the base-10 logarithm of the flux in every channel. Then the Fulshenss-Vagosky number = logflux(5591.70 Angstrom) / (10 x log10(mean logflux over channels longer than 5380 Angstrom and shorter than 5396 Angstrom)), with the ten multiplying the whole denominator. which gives -0.074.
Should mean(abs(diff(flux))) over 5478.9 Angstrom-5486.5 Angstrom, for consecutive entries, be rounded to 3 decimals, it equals 0.287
